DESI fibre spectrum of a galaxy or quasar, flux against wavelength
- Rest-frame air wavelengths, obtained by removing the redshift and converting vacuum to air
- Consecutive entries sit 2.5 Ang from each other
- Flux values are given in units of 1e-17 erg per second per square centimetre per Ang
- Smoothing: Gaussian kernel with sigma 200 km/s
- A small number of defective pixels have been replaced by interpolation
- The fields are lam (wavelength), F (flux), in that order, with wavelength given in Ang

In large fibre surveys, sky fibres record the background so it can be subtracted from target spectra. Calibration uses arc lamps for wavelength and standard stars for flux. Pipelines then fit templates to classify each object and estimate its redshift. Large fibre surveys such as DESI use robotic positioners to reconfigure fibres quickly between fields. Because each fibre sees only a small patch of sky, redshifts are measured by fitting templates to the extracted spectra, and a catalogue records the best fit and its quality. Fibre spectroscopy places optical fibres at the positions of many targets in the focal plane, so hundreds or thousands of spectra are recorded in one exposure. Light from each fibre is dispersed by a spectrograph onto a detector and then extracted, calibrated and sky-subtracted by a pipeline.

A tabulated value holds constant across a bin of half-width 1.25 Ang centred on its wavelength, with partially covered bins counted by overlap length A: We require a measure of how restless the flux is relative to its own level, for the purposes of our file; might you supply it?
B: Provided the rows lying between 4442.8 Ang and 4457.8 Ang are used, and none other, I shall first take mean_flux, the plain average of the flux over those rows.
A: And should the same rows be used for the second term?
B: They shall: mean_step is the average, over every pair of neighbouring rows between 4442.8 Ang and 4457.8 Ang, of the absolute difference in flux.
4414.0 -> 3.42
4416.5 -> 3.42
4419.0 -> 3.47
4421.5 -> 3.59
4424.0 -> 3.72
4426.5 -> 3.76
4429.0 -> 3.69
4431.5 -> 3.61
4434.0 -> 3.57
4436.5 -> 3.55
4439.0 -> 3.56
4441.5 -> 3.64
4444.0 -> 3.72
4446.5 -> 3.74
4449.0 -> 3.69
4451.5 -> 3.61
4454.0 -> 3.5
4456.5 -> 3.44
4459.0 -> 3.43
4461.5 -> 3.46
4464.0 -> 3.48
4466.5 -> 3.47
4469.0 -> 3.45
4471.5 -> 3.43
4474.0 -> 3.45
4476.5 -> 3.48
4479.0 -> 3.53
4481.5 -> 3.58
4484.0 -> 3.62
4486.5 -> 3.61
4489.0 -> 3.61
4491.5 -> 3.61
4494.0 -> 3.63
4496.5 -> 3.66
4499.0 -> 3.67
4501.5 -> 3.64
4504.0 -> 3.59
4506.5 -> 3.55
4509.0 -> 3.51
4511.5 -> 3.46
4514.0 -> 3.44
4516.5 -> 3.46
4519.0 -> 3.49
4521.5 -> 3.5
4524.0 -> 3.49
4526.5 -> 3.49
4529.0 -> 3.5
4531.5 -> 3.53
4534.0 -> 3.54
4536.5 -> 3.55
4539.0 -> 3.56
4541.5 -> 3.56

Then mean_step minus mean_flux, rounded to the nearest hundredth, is -3.55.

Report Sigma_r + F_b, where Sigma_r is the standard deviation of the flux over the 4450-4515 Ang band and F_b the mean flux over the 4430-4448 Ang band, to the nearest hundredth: 3.71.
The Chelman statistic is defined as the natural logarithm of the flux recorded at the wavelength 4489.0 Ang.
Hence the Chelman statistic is 1.28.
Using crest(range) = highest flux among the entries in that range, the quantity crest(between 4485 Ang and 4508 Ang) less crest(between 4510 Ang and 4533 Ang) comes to 0.14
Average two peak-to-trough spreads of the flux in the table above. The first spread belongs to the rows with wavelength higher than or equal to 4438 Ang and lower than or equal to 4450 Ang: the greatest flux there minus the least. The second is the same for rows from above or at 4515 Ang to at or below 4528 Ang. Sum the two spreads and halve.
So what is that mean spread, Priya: 0.11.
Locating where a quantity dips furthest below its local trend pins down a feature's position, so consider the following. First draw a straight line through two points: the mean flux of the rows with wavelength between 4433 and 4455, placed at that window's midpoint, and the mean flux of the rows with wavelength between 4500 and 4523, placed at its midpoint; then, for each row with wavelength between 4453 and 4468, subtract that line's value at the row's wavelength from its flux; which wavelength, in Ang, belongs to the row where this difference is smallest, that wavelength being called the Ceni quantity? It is 4459.0 Ang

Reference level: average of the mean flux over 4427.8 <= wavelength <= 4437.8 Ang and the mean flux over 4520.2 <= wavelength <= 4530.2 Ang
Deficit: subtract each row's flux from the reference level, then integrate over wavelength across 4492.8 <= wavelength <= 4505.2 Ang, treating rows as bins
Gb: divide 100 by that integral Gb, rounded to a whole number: -91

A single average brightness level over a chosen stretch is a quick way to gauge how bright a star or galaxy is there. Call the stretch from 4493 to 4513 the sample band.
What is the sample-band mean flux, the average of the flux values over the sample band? 3.59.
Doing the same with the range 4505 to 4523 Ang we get 3.49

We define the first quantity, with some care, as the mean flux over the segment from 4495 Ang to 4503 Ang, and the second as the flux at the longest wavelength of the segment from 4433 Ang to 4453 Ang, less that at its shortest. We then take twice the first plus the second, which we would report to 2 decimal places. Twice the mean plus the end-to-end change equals 7.35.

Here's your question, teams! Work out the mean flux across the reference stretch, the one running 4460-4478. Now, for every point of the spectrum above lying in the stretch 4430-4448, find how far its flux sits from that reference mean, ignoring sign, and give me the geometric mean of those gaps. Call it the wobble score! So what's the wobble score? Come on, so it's 0.15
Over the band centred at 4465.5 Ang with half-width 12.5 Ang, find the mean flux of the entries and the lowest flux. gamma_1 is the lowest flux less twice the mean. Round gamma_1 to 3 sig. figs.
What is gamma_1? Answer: -3.49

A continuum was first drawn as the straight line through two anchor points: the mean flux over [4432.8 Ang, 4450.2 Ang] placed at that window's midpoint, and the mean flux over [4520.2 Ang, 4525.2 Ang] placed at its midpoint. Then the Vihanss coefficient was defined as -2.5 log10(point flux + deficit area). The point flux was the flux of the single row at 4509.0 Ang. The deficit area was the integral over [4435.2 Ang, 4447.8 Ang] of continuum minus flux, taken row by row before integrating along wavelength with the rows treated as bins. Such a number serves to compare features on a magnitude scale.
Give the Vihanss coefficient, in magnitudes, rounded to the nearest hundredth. -1.35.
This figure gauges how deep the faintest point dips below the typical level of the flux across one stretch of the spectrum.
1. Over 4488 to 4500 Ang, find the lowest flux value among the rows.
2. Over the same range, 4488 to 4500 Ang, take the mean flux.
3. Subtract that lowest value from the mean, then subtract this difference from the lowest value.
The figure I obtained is 3.58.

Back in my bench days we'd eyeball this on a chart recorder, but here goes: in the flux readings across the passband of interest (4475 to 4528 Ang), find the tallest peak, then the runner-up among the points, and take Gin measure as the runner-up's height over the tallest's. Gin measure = 0.997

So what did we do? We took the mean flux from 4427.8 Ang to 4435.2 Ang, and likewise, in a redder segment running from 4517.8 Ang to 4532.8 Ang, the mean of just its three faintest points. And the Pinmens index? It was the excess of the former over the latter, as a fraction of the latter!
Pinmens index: 0.038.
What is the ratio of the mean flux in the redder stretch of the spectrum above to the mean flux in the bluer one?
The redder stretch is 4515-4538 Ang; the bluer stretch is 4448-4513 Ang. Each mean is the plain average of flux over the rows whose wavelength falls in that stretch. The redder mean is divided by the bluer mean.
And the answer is 0.989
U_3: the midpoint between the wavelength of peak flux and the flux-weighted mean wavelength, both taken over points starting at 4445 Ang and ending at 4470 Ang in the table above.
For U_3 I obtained 4452.0 Ang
